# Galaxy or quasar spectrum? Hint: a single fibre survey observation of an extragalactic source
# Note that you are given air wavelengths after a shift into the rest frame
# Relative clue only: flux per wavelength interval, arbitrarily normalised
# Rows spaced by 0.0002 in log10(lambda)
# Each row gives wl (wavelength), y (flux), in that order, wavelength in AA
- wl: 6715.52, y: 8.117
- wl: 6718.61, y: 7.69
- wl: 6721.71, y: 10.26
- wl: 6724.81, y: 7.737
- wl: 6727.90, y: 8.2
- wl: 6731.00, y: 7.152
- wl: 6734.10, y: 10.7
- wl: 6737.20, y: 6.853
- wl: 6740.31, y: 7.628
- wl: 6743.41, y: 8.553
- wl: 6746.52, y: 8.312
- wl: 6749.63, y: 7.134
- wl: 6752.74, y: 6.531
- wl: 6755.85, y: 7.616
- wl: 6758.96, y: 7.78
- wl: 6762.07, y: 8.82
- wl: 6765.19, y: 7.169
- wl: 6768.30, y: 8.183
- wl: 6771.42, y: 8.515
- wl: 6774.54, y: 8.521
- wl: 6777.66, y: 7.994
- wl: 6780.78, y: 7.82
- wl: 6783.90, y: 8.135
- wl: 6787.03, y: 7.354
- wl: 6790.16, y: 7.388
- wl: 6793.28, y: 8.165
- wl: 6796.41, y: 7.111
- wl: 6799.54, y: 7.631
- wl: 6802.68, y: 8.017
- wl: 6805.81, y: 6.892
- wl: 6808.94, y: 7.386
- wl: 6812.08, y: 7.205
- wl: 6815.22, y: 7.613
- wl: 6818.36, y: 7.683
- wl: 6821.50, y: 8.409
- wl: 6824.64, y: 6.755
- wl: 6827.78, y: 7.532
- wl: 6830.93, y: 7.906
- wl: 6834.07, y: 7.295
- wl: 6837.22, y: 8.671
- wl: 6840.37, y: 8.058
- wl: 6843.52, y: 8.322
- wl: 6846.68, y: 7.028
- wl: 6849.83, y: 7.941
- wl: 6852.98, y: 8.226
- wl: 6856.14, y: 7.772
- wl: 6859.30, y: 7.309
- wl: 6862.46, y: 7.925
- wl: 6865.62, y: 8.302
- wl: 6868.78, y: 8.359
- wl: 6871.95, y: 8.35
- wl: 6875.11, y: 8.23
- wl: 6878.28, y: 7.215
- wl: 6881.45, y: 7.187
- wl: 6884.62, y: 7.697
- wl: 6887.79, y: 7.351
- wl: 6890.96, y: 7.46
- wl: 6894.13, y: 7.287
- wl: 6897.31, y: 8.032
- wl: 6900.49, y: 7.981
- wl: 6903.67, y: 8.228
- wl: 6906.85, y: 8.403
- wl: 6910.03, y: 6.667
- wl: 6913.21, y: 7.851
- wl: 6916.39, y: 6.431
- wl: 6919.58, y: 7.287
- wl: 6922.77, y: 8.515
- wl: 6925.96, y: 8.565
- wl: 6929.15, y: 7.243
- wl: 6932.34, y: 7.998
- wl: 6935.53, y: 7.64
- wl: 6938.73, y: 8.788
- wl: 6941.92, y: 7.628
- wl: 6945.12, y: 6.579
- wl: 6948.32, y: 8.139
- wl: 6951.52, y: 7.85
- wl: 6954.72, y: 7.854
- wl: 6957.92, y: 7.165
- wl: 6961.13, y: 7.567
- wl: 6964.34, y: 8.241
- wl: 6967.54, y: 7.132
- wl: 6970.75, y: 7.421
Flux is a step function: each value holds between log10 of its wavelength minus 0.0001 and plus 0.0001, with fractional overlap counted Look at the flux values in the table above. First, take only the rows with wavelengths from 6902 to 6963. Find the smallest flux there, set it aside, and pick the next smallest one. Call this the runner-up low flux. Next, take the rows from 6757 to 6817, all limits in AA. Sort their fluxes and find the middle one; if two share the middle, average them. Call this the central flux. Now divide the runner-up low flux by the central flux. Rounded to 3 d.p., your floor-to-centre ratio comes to 0.846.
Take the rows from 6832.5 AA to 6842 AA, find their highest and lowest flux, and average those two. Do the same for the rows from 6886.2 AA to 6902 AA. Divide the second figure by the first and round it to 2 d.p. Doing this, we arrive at 0.96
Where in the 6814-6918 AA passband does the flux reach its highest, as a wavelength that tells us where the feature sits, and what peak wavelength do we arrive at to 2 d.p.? 6837.22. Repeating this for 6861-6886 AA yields 6868.78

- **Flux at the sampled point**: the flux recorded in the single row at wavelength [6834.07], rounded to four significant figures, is 7.295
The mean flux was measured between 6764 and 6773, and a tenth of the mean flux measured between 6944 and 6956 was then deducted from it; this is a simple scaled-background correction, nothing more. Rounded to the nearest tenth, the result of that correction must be 7.2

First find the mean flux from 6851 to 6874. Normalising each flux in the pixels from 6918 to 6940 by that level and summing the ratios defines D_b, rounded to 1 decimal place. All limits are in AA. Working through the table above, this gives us 7.0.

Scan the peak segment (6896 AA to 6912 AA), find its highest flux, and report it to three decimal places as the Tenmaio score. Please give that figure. 8.403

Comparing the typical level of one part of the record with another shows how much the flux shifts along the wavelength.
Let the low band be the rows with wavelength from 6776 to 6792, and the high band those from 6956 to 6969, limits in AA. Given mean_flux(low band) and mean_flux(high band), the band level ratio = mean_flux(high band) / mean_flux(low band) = 0.973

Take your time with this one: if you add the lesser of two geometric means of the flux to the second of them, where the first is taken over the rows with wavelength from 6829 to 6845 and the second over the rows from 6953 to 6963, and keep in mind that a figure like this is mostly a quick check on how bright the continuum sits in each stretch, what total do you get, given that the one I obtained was 15.0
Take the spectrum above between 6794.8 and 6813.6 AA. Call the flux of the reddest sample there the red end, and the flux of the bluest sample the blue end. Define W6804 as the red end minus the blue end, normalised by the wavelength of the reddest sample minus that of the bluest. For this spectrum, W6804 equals 0.01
